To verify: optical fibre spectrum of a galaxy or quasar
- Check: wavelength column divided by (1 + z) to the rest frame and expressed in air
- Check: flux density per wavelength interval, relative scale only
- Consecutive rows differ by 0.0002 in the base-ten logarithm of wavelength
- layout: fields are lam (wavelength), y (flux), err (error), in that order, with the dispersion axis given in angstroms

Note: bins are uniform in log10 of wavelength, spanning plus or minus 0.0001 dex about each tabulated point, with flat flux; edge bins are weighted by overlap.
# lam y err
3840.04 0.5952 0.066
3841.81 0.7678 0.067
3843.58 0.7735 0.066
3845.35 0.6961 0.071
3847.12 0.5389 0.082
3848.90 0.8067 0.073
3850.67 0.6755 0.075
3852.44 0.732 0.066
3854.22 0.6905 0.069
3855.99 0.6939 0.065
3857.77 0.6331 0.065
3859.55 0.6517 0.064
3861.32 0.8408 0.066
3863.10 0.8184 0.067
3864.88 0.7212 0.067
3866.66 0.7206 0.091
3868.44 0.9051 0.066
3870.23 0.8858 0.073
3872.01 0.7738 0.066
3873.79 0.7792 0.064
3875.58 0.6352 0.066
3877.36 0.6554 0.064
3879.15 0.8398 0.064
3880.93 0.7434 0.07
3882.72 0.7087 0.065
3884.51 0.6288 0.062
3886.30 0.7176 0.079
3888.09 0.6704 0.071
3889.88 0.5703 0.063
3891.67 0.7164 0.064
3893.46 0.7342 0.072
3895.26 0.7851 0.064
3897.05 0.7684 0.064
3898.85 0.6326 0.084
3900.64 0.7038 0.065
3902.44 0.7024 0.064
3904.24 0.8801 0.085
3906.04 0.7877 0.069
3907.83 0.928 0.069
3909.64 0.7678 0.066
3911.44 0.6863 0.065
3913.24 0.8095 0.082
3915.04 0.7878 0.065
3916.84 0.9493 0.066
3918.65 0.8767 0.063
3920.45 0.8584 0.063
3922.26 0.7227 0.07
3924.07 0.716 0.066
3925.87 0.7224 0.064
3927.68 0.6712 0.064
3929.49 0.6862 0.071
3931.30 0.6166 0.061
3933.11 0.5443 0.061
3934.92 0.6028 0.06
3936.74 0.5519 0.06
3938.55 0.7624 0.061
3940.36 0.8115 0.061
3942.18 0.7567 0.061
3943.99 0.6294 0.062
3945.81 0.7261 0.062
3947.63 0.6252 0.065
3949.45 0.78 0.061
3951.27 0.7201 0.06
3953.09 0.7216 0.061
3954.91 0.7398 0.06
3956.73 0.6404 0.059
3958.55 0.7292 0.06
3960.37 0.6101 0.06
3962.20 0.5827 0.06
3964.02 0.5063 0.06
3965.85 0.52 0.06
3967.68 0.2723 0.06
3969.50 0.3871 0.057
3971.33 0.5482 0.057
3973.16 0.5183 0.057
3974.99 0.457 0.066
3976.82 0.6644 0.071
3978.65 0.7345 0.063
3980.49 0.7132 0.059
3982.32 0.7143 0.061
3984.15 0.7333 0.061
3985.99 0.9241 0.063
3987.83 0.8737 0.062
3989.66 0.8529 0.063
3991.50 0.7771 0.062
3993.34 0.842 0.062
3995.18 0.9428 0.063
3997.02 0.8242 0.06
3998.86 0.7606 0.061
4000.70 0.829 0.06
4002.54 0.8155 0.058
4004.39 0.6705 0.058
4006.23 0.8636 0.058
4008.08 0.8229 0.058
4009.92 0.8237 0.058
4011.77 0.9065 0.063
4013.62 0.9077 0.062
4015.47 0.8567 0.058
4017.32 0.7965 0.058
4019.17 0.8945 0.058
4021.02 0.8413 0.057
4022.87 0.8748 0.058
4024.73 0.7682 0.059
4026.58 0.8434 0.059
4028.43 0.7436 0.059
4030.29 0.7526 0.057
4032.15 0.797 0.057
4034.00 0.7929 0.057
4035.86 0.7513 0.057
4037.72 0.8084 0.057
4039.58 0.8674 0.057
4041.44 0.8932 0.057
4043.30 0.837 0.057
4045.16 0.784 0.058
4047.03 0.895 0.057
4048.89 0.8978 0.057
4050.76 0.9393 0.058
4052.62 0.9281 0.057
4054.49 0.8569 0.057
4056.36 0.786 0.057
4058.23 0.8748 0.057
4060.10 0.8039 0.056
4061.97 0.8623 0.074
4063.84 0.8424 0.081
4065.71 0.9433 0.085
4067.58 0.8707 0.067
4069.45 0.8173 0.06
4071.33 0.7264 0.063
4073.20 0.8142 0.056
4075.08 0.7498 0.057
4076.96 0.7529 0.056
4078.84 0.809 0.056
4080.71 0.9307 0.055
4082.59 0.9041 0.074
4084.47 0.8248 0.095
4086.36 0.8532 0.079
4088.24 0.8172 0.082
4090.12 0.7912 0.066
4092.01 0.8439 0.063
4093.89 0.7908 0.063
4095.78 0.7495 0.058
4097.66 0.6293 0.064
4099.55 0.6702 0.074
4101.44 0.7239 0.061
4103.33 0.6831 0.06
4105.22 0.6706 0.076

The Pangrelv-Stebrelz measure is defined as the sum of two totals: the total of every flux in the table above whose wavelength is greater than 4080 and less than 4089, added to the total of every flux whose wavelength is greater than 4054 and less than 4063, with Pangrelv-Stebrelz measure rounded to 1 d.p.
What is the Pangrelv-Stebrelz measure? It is 8.5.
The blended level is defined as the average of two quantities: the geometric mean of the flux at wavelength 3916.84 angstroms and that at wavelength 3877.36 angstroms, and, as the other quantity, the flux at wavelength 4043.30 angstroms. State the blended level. 0.81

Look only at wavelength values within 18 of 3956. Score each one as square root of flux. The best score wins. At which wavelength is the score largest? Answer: 3940.36 angstroms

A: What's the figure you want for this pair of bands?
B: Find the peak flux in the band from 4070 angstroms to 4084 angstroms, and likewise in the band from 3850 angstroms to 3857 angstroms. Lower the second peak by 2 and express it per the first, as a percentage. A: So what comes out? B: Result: -136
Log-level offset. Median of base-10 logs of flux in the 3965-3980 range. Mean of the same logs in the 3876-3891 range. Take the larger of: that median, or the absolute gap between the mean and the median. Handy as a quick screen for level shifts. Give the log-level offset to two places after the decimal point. 0.12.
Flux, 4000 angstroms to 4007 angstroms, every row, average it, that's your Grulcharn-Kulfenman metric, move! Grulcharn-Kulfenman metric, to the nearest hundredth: 0.79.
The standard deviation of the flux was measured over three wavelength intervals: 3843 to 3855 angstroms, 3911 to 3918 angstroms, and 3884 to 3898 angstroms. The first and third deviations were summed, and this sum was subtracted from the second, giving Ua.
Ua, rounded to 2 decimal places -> -0.05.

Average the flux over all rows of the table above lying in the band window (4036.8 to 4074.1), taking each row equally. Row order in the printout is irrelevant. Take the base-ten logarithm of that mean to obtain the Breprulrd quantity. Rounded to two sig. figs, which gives -0.069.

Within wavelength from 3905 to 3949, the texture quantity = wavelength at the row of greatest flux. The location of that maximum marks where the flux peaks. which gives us 3916.84 angstroms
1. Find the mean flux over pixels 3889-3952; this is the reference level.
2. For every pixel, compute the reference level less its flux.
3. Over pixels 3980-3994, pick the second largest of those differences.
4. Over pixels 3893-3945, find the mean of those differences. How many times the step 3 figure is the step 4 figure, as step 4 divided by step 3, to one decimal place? -0.5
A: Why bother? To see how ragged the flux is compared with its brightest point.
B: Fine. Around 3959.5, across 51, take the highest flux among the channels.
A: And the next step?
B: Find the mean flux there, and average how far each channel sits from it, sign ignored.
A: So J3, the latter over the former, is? 0.13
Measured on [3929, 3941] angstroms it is 0.11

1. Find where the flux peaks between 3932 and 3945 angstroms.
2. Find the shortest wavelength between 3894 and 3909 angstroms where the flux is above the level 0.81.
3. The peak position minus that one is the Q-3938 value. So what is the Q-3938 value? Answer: 36.1 angstroms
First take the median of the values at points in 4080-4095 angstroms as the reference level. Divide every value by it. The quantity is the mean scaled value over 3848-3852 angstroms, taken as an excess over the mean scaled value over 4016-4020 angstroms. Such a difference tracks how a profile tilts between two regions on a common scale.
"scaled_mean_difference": -0.13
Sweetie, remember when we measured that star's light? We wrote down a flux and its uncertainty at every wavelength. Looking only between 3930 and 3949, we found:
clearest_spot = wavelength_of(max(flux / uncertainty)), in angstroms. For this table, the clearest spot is 3940.36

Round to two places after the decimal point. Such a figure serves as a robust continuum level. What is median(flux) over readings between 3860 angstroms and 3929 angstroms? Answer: 0.74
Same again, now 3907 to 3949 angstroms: 0.72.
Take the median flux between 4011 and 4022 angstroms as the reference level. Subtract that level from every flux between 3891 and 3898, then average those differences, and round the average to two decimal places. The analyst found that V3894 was -0.12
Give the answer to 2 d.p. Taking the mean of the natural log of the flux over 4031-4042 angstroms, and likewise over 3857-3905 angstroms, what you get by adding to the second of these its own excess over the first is -0.43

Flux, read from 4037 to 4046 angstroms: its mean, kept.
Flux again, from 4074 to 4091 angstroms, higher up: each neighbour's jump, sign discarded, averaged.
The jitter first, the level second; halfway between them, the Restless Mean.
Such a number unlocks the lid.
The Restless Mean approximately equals 0.443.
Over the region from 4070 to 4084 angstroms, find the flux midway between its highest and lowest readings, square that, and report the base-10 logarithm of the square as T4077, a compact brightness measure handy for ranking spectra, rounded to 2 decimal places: -0.16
